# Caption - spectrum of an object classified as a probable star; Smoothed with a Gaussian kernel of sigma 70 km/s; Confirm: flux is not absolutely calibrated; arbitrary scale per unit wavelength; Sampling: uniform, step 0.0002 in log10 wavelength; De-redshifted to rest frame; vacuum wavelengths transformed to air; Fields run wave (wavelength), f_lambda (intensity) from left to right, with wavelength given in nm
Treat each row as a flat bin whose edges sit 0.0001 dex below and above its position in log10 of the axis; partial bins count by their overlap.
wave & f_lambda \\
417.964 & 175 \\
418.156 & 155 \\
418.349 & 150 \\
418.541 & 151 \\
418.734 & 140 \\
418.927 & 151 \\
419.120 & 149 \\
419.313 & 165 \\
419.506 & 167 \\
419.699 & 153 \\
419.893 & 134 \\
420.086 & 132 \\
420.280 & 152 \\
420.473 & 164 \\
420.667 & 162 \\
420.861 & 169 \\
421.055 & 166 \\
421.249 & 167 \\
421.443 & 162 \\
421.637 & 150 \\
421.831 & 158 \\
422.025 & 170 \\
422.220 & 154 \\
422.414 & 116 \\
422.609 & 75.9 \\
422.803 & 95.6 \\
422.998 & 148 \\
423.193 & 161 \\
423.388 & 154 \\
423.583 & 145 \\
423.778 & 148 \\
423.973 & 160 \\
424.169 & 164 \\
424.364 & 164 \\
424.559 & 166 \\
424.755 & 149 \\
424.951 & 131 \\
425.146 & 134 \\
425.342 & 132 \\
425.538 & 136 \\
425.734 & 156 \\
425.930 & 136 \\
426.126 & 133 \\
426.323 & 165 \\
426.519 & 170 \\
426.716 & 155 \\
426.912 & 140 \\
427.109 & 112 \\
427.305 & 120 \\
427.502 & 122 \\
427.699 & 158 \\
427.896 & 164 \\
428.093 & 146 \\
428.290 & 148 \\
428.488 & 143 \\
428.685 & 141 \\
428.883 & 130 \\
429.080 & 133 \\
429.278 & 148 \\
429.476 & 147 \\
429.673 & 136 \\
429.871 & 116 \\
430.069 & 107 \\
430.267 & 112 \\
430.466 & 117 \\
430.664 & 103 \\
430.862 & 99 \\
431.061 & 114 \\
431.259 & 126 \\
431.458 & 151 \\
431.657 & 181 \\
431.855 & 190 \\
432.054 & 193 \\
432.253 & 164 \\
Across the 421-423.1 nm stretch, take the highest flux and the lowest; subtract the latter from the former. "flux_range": 94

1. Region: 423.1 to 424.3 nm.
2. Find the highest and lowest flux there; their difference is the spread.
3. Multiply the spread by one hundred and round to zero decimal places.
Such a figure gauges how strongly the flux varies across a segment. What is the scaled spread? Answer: 1900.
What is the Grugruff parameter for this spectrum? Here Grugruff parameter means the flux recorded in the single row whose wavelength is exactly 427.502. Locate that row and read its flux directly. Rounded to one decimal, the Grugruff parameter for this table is 122.0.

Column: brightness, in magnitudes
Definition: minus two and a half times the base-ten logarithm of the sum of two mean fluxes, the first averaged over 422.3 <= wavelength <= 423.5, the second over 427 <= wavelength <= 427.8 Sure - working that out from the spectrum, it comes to -6.01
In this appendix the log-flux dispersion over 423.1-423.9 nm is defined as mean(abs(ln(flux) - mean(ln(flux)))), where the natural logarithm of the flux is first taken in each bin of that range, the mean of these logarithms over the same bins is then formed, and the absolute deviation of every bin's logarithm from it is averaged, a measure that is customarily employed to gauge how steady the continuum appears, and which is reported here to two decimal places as 0.04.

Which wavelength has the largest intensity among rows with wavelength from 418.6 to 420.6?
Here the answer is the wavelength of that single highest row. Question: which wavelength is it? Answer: 419.506 nm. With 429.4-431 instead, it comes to 429.476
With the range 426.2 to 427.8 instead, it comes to 426.519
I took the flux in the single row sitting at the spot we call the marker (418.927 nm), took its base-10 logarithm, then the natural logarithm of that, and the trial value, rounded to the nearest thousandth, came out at 0.779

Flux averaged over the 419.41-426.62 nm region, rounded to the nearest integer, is 149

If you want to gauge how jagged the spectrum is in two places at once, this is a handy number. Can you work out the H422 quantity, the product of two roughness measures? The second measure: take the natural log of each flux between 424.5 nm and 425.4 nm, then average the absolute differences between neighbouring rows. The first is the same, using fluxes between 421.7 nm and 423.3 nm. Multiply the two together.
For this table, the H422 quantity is 0.016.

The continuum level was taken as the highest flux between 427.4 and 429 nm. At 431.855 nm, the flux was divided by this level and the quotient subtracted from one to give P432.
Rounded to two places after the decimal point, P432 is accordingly -0.16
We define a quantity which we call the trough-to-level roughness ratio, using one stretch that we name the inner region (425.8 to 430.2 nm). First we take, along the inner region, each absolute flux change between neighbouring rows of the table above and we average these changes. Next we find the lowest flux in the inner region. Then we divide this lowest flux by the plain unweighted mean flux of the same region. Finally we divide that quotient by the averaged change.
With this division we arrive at 0.07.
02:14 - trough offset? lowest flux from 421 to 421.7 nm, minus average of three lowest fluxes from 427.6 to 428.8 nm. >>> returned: 7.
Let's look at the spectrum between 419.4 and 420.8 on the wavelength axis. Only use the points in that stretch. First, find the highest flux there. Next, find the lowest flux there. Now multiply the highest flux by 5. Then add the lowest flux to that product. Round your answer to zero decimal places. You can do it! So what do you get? 967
